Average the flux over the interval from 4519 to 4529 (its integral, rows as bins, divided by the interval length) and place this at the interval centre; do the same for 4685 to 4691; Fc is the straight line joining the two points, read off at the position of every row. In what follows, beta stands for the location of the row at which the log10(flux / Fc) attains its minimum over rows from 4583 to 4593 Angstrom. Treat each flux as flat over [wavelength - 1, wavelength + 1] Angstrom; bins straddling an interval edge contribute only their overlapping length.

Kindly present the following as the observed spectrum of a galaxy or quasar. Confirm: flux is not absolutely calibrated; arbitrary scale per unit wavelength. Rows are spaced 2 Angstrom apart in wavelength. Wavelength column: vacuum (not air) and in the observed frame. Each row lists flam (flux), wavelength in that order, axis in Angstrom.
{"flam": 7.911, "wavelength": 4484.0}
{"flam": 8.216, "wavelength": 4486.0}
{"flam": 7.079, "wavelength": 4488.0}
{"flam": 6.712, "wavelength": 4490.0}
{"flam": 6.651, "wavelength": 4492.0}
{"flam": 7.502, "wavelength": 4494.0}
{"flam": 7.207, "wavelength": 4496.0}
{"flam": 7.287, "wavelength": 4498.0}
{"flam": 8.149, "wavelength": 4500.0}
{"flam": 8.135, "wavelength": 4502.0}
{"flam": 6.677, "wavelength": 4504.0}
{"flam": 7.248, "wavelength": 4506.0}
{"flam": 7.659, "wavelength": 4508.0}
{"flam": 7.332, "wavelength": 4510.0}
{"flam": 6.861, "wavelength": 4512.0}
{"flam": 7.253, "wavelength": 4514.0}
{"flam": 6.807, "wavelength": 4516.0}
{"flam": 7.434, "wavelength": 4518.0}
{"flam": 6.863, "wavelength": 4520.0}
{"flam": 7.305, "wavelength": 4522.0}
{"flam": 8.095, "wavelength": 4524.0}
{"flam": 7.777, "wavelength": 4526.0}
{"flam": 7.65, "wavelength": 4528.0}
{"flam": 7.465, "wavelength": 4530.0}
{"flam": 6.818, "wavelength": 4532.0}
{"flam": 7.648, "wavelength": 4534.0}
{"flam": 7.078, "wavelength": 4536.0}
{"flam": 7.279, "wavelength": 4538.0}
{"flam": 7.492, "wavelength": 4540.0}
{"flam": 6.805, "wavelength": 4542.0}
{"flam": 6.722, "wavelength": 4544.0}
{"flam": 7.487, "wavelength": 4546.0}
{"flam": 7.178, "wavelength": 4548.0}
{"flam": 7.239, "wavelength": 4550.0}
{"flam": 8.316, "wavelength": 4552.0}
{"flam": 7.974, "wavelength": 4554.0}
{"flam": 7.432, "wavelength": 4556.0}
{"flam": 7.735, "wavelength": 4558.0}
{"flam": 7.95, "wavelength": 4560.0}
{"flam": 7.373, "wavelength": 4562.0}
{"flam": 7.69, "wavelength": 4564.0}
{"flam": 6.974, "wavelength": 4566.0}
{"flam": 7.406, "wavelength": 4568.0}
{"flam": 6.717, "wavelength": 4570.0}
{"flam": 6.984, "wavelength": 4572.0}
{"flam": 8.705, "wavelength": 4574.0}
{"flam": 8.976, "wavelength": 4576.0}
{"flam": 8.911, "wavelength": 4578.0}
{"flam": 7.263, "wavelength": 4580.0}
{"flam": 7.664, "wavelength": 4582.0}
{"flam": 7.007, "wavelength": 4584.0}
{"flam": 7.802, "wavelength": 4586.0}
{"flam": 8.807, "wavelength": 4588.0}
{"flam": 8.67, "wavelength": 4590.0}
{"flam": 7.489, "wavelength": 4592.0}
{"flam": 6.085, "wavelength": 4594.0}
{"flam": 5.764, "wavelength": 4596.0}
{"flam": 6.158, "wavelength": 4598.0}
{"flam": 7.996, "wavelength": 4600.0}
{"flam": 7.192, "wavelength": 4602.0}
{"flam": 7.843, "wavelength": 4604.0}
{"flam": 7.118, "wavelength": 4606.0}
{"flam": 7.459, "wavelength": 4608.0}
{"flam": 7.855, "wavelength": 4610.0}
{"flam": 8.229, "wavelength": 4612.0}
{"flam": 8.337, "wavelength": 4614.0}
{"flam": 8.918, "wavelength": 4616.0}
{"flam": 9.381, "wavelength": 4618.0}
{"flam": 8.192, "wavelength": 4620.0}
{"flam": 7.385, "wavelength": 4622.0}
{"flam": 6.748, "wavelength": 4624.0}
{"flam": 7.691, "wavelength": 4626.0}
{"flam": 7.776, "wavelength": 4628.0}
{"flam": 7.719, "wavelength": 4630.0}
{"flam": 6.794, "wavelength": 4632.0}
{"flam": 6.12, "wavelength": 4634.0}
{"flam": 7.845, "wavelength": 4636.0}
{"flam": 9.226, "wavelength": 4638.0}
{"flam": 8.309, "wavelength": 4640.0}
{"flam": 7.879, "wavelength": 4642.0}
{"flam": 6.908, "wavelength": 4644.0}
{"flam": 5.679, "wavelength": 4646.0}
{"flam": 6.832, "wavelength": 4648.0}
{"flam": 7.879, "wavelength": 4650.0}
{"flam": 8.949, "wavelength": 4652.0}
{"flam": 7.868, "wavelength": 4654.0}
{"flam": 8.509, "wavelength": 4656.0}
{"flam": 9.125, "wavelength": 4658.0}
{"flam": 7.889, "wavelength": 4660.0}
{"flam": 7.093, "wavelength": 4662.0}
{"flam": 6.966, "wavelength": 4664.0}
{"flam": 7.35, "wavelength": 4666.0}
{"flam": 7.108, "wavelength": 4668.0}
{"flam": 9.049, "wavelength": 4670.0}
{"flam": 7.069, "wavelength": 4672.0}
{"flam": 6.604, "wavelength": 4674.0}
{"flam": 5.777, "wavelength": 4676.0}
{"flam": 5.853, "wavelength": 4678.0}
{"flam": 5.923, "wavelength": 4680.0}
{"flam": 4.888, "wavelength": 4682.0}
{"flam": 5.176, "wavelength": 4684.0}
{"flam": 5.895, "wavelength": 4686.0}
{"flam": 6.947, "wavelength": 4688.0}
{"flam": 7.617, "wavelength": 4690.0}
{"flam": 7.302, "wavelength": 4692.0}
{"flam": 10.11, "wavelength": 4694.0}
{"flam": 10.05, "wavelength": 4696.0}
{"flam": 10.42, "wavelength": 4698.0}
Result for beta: 4584.0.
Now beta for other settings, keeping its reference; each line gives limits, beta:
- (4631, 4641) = 4634.0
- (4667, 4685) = 4682.0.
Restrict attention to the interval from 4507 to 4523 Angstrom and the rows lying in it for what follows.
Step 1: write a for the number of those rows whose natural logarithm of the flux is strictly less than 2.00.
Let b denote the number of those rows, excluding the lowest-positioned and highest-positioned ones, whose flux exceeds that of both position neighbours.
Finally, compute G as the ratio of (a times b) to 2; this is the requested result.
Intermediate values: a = 6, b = 2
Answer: 6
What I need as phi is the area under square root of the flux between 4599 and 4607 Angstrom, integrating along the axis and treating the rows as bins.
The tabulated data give 22.0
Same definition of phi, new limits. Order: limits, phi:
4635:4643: 23.1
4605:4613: 22.1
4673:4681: 19.7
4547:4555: 22.2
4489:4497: 21.2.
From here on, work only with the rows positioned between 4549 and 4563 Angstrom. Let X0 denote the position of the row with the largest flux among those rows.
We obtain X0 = 4552.0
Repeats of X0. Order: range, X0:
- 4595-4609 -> 4600.0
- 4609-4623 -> 4618.0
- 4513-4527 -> 4524.0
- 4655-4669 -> 4658.0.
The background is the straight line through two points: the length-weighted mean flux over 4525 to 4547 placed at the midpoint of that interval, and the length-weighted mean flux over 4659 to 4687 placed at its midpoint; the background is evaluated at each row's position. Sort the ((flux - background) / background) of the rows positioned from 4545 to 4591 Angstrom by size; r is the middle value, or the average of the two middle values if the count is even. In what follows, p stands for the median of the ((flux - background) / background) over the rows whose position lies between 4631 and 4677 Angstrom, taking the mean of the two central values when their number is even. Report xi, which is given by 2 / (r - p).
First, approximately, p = 0.10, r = 0.07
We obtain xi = -66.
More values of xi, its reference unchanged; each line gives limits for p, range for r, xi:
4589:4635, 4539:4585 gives -22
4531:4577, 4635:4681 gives 27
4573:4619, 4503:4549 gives -15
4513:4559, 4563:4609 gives 33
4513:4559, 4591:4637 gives 17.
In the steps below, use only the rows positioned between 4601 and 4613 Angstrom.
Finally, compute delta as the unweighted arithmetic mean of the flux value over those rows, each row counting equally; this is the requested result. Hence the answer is 7.6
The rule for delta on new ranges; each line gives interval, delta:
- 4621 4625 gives 7.1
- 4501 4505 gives 7.4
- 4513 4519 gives 7.2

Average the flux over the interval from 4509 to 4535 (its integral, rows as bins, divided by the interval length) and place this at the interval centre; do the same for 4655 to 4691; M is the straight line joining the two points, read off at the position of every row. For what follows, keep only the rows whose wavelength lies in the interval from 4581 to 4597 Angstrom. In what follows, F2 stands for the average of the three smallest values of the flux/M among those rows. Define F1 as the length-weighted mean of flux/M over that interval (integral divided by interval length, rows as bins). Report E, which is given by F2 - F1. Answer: -0.16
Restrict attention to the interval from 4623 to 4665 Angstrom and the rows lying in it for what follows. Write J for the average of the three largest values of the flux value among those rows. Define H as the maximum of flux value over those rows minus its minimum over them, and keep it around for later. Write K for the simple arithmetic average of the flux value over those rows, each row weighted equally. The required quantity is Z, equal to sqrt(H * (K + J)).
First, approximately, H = 3.5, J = 9.1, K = 7.61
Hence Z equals 7.7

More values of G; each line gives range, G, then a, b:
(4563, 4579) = 3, 3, 2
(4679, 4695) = 3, 6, 1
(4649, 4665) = 2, 2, 2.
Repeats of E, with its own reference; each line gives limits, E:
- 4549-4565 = -0.05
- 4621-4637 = -0.10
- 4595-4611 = -0.12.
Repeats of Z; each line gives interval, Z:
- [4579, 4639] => 7.8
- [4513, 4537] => 4.4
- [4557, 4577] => 6.0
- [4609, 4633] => 6.7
